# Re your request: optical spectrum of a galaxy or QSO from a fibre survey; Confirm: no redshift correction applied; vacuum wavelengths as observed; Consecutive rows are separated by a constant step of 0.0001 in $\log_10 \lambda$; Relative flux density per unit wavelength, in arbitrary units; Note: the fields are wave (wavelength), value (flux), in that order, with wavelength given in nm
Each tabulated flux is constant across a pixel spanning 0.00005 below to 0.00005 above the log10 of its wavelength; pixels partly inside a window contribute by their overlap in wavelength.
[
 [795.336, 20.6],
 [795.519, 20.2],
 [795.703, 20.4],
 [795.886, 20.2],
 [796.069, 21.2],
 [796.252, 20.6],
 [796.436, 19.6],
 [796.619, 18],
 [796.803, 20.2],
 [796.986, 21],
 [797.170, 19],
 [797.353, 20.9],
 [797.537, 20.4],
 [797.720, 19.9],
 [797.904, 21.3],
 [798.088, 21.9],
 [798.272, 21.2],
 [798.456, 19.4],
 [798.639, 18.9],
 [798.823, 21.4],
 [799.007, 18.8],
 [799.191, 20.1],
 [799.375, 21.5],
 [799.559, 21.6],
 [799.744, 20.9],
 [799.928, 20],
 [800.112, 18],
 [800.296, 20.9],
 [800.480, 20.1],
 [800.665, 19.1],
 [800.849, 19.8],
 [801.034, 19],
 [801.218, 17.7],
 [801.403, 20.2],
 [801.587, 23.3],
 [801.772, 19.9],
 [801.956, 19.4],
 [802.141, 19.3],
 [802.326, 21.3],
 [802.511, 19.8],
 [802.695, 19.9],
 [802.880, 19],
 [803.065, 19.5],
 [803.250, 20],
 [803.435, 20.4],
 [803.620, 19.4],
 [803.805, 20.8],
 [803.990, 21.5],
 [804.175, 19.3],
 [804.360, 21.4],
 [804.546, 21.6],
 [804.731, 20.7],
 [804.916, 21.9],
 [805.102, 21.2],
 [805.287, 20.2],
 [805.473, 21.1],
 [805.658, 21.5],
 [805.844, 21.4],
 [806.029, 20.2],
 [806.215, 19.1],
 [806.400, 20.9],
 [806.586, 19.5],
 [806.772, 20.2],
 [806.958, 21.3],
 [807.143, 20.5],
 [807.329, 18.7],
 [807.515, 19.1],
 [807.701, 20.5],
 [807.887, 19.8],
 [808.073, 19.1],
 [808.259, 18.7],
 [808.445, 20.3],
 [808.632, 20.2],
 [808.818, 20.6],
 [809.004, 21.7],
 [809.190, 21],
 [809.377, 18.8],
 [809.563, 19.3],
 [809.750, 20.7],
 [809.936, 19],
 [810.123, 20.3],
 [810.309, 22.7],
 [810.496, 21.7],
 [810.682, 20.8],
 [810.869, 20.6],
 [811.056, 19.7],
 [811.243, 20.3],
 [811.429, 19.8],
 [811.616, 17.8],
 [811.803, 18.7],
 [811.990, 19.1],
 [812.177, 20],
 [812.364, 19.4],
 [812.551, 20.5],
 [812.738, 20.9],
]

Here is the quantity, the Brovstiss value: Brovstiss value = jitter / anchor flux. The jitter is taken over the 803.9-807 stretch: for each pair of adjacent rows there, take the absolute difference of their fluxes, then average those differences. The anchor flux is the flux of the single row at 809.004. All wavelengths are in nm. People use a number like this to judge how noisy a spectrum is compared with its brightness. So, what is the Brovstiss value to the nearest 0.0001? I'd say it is 0.0490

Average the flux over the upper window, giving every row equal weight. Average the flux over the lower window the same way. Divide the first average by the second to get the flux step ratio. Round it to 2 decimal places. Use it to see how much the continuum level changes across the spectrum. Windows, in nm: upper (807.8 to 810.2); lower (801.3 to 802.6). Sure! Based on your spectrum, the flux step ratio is 0.98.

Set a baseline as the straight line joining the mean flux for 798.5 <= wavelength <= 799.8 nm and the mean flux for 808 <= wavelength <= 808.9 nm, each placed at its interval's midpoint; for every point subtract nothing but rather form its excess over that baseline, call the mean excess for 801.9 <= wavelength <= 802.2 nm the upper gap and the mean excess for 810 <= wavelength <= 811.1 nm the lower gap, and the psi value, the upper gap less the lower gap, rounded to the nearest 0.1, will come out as -2.2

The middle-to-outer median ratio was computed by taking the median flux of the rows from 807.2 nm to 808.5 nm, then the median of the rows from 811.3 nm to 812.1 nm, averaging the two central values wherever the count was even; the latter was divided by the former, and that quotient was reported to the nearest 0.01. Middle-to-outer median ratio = 0.99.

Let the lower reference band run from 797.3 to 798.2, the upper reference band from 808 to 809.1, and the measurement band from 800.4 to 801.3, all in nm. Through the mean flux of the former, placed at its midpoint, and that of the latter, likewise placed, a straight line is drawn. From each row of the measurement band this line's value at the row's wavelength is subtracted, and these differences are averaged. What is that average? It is -1.5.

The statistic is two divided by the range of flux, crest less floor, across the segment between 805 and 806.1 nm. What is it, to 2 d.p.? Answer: 1.54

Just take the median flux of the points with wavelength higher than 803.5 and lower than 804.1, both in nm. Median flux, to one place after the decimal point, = 20.8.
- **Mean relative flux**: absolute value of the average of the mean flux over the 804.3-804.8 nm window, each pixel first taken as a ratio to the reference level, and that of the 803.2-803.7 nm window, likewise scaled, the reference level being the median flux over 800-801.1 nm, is 1.06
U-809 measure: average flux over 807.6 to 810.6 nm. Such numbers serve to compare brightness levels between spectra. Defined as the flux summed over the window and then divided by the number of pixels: 20.3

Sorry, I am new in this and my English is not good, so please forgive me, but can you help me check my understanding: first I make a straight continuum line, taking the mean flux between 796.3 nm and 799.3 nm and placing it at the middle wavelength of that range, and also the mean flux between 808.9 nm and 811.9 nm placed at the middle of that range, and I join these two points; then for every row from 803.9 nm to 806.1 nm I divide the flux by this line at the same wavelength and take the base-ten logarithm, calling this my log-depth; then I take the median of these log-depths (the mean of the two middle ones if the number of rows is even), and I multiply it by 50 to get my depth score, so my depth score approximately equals 1.2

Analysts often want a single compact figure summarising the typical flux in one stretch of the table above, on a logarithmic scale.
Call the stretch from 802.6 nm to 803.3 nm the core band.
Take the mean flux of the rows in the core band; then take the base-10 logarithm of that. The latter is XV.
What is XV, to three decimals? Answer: 1.292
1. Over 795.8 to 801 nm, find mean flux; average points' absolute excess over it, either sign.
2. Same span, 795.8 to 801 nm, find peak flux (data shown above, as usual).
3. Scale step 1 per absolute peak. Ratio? 0.0393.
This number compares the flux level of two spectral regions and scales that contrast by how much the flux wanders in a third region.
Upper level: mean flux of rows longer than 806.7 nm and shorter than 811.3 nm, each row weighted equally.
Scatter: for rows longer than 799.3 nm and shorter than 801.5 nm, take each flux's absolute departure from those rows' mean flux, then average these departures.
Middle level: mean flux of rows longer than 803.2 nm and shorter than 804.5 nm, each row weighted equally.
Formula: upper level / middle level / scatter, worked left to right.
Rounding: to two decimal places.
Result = 1.01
